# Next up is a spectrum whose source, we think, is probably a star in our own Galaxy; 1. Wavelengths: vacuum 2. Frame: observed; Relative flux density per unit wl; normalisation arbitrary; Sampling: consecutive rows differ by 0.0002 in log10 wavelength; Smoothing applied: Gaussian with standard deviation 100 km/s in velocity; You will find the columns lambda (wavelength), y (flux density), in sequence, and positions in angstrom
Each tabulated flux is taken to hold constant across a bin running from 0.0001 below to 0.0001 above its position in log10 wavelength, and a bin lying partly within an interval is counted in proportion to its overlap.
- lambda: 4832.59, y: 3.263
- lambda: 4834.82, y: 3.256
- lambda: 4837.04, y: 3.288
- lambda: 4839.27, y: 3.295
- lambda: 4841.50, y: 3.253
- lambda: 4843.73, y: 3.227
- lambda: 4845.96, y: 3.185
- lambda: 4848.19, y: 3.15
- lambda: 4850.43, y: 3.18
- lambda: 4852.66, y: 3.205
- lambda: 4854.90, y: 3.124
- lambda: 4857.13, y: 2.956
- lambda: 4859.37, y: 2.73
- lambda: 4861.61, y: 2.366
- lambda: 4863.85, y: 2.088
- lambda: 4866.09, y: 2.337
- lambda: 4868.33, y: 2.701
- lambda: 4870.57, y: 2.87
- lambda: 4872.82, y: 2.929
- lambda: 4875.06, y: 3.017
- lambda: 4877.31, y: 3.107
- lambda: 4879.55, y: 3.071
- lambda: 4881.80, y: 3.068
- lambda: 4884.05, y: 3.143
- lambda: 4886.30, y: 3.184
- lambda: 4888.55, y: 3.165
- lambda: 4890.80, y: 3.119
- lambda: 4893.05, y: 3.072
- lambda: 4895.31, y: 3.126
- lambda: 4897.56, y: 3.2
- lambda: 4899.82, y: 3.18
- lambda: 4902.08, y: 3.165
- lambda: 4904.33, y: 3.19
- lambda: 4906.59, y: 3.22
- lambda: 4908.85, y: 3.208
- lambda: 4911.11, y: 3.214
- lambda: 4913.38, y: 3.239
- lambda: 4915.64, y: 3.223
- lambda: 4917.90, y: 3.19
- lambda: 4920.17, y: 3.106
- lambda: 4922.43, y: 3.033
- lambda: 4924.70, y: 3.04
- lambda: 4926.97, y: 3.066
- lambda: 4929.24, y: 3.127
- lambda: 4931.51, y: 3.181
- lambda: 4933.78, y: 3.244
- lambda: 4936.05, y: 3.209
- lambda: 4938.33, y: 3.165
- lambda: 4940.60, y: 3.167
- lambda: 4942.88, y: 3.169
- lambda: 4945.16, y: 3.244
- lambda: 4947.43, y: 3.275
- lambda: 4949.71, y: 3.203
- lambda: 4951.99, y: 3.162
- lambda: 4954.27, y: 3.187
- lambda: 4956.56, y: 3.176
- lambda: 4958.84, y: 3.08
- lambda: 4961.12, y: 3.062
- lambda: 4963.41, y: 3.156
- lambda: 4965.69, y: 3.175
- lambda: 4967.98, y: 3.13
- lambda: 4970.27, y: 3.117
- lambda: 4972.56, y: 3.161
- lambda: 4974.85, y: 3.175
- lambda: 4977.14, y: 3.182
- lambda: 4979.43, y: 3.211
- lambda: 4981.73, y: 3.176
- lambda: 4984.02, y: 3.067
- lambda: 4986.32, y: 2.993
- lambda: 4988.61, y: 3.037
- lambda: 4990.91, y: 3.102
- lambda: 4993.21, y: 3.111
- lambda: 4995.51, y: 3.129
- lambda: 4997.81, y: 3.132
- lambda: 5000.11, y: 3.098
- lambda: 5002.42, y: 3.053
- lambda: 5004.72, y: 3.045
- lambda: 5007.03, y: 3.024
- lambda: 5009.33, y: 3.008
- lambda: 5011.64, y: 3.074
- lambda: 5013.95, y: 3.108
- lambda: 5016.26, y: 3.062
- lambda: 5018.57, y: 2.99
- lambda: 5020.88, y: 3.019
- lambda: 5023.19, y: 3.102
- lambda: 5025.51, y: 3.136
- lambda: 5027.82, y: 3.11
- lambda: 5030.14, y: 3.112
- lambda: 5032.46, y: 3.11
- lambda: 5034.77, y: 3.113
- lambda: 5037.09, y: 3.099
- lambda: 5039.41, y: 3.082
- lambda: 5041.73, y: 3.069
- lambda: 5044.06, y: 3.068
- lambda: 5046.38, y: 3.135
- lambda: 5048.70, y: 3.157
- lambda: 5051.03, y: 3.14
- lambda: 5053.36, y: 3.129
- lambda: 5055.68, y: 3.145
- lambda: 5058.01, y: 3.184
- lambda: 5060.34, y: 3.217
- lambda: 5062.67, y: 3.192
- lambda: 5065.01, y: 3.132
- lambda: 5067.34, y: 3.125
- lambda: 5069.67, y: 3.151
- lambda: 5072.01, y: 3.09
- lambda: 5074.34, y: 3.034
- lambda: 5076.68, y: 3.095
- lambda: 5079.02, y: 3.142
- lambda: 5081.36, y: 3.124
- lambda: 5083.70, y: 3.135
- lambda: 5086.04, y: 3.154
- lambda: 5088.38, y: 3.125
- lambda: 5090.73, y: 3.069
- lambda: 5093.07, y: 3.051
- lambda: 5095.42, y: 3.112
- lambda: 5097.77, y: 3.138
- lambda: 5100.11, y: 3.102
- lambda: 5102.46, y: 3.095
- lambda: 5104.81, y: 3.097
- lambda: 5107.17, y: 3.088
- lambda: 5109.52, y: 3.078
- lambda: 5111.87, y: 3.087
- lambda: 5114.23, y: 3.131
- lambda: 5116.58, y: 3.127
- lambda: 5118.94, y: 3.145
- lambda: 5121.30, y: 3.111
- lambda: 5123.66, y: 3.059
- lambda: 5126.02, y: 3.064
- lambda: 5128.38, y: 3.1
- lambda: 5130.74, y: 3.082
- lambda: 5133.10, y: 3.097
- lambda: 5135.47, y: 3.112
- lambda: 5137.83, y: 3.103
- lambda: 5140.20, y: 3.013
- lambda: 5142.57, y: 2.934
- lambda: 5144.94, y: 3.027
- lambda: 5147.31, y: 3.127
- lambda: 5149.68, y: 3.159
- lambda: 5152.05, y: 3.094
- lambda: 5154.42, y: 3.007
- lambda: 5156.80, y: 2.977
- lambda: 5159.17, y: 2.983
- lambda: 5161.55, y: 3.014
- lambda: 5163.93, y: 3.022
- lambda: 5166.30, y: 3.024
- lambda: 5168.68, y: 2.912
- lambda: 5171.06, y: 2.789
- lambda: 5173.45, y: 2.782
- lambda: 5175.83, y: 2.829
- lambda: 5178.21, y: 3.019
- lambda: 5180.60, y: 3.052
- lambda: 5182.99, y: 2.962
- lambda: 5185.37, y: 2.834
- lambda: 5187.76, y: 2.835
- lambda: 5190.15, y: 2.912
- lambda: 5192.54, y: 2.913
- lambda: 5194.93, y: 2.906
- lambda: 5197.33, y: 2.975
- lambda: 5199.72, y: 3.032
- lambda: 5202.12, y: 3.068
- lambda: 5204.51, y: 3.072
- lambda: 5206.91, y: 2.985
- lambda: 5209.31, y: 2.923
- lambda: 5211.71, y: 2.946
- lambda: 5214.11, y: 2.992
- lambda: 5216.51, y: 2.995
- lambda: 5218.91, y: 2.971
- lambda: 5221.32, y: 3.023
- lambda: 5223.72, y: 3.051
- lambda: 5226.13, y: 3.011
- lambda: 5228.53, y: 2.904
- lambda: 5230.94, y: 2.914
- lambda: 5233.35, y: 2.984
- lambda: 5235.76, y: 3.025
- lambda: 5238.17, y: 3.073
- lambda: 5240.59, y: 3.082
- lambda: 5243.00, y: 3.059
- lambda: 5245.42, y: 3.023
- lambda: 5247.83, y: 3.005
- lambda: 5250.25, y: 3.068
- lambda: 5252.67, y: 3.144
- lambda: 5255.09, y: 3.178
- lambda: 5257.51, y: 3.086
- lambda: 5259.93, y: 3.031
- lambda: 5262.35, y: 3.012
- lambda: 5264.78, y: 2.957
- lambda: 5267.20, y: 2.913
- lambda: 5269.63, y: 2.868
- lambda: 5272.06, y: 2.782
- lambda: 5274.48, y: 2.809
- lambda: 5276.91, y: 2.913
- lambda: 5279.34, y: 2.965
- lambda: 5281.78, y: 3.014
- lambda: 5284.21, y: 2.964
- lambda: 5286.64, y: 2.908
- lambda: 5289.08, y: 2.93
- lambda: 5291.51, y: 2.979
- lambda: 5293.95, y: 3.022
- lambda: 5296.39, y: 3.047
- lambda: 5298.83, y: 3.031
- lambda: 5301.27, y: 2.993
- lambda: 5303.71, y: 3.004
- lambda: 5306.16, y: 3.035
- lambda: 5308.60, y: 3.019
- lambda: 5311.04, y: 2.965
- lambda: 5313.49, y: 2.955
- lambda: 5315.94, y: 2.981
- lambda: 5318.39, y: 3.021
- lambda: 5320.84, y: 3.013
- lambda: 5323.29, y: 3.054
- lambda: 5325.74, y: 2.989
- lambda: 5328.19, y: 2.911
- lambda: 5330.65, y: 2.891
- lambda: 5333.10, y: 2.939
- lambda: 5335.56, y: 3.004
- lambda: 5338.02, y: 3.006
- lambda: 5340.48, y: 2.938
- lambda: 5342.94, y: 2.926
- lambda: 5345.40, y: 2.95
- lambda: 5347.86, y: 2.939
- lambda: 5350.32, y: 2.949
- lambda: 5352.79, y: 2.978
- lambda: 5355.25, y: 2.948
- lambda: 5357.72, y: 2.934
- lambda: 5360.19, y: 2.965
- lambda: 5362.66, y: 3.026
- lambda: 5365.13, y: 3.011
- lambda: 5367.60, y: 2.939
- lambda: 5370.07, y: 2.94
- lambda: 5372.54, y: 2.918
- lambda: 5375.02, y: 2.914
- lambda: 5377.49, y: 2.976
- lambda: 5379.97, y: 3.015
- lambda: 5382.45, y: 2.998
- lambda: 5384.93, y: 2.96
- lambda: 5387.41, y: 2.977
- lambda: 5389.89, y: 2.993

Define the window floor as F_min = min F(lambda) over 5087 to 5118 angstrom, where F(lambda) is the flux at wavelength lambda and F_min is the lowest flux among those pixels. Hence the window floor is 3.051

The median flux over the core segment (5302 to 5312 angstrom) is 3.01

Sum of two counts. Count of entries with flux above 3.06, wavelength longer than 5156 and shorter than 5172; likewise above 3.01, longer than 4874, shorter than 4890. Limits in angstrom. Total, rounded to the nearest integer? 7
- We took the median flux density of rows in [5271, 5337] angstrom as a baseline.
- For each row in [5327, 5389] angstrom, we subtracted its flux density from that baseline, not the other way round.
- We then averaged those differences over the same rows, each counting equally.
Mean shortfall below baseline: 0.02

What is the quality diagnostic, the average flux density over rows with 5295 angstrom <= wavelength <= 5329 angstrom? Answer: 3.00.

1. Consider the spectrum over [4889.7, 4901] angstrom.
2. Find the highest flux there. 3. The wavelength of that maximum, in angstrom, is 4897.56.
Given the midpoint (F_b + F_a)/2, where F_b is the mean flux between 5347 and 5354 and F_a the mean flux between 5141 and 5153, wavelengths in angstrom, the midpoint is 3.01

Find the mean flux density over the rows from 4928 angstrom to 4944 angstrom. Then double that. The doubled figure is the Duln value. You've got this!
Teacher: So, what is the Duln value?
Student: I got 6.4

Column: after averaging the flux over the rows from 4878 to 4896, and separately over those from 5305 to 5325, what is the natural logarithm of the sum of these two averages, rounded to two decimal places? 1.81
